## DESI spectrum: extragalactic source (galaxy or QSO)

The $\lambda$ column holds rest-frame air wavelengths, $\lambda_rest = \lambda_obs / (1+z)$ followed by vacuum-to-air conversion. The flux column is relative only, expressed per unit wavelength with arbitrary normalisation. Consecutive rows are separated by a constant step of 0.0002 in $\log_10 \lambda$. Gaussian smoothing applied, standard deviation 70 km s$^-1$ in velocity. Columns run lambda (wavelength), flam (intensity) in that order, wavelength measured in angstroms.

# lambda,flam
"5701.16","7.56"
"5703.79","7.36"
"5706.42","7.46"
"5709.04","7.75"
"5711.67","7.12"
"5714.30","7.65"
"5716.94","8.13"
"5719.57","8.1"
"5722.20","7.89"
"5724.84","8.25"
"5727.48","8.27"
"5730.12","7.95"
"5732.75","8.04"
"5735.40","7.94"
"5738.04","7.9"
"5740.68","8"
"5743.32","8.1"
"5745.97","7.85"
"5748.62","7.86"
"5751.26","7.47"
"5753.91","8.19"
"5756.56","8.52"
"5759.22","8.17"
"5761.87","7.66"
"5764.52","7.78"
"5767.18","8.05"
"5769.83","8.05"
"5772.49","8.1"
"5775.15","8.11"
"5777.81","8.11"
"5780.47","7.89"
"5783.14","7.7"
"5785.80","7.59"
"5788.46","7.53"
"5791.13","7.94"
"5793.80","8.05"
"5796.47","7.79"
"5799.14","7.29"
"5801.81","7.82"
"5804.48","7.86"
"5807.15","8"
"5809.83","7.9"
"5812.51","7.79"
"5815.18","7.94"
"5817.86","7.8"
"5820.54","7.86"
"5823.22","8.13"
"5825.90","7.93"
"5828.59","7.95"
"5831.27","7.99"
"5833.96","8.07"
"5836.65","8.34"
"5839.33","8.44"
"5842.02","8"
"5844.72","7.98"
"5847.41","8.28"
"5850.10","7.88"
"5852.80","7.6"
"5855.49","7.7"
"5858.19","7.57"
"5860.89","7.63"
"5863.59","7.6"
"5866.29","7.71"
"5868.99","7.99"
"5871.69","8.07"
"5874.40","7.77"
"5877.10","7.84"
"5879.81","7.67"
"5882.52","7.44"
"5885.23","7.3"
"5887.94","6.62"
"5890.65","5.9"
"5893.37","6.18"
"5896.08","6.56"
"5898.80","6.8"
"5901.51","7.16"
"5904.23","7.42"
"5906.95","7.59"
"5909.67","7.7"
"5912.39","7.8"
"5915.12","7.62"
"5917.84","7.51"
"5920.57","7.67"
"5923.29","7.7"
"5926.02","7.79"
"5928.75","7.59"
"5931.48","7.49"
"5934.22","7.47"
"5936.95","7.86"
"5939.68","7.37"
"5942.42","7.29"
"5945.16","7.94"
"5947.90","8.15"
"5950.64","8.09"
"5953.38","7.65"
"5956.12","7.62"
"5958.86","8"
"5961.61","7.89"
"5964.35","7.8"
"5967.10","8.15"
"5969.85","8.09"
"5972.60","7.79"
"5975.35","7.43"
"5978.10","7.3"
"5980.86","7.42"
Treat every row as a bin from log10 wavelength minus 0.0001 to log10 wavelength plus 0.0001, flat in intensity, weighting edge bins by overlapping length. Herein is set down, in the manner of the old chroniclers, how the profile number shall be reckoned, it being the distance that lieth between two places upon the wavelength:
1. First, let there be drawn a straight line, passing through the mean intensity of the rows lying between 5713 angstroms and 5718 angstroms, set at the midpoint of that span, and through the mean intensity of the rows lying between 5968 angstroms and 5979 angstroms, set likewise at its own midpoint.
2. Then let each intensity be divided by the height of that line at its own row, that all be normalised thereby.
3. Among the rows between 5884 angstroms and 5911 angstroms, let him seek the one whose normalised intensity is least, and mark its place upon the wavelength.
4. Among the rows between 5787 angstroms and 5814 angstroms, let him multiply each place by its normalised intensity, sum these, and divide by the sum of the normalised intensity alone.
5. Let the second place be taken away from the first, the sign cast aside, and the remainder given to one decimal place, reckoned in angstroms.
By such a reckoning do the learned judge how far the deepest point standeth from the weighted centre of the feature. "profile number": 90.1 angstroms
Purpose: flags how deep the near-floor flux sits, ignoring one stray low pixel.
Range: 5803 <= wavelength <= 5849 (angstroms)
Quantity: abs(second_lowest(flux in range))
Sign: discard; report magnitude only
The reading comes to 7.8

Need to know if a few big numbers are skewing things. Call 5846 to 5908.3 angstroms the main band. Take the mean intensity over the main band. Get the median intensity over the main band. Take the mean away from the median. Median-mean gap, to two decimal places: 0.20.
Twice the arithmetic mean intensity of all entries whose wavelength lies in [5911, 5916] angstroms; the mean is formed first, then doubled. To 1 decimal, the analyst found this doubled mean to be 15.4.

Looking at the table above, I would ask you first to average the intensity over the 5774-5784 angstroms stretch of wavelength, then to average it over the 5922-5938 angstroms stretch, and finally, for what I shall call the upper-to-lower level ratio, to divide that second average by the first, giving 0.96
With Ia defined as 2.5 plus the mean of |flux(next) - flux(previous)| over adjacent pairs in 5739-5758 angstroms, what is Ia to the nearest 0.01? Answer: 2.80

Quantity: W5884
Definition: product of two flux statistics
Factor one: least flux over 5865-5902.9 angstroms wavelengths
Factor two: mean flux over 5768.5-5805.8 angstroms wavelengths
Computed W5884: 46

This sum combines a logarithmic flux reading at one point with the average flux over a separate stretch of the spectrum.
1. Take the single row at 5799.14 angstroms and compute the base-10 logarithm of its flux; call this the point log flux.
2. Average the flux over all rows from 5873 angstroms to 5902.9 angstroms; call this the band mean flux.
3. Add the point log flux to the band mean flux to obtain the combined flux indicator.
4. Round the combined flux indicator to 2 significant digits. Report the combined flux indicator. 7.9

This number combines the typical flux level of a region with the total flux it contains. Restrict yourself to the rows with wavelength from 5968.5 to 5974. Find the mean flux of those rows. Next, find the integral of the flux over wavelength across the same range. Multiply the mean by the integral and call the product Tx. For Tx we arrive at 347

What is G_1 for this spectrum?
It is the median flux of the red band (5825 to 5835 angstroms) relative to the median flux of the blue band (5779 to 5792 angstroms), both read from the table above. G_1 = 1.04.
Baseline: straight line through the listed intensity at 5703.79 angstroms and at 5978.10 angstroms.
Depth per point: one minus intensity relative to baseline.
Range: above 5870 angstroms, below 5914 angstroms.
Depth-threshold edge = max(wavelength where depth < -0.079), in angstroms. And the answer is 5871.69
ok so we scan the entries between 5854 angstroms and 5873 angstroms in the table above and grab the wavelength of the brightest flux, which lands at 5871.69 angstroms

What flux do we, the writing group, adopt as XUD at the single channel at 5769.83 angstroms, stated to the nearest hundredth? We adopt 8.05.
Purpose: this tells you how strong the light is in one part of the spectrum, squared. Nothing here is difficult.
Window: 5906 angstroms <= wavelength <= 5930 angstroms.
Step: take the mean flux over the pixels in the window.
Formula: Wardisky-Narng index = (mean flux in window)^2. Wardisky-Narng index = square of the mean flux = 59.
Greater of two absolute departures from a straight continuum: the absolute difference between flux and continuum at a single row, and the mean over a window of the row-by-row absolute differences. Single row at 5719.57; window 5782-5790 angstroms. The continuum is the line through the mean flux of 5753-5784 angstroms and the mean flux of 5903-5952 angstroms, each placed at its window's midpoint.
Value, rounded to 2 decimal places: 0.38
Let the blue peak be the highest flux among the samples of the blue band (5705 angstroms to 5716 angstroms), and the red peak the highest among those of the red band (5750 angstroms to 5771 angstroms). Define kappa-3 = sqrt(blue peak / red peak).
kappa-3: 0.95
